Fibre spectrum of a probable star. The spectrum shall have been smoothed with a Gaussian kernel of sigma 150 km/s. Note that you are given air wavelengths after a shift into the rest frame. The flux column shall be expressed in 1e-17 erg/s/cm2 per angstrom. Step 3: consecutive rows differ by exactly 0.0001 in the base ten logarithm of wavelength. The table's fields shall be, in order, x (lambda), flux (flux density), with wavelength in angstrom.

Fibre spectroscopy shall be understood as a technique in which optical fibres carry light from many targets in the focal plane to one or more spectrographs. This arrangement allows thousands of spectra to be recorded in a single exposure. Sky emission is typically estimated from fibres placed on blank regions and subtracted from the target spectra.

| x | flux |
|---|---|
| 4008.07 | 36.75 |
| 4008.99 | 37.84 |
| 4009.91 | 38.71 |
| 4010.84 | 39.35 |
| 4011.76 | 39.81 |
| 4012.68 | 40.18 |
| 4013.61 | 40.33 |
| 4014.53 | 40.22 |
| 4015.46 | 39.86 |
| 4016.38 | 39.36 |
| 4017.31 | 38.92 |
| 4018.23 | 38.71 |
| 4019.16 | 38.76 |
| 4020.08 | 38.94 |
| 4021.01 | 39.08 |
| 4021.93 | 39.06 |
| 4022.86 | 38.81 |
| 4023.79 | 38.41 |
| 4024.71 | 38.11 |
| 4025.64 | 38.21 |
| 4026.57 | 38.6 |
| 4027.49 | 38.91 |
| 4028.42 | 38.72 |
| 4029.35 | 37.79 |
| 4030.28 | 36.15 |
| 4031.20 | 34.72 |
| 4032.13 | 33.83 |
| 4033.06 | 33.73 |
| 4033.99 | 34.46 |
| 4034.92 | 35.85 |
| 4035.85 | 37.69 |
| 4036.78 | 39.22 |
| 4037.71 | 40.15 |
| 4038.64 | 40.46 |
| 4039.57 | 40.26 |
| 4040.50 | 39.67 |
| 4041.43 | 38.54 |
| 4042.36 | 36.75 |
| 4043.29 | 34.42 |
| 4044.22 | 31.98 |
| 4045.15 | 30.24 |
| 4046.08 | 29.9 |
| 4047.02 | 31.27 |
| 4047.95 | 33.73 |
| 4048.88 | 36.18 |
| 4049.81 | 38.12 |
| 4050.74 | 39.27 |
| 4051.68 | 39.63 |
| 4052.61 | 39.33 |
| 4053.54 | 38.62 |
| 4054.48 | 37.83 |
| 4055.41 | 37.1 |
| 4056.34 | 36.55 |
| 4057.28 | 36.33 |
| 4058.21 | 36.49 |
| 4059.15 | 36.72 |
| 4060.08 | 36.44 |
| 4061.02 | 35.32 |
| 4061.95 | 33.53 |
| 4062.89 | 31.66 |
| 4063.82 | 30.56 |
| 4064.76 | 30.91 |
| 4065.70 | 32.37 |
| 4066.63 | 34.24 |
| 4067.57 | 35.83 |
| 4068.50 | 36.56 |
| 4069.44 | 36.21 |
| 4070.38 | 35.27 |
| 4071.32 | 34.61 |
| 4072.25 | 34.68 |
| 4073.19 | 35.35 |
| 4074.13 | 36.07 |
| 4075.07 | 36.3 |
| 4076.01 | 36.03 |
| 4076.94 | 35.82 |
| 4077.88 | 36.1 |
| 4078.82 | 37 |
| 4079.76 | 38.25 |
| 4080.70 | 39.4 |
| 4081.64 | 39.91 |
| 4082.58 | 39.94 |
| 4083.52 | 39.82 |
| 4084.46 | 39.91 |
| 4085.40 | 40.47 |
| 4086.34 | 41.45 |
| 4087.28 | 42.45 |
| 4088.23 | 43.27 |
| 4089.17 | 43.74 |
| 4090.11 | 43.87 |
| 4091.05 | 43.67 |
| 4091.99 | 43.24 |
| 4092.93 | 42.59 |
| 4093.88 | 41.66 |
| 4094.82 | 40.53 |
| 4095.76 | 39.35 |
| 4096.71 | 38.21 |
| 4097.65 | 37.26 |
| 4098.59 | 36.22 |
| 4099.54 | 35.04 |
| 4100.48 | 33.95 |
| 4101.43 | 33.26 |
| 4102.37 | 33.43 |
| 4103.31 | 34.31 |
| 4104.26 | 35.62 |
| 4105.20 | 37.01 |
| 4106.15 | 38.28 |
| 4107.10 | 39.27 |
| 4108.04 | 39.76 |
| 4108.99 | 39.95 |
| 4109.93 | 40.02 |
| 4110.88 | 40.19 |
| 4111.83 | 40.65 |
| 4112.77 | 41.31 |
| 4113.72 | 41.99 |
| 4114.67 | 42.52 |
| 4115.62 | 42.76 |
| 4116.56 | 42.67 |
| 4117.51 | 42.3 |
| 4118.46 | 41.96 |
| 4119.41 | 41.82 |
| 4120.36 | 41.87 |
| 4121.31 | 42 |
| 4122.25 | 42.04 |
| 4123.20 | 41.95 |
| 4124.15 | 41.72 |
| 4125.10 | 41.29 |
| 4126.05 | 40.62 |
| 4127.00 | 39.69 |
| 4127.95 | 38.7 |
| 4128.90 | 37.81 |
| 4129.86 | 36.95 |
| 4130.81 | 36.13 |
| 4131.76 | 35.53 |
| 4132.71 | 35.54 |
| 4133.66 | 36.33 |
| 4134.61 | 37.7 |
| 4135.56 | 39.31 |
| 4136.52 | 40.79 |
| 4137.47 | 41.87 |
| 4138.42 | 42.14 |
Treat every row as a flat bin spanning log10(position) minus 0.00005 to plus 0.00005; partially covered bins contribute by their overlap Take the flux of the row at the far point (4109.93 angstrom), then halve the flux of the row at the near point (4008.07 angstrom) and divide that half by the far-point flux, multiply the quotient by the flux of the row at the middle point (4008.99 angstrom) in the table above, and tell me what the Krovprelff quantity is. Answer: 17.4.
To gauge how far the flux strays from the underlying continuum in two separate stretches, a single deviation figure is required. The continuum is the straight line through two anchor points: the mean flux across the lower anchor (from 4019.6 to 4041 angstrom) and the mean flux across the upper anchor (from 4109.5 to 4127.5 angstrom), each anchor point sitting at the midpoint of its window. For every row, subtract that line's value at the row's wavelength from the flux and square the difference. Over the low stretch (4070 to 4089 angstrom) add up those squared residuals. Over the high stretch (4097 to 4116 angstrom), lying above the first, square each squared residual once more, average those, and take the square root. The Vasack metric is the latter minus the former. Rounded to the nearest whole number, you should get -156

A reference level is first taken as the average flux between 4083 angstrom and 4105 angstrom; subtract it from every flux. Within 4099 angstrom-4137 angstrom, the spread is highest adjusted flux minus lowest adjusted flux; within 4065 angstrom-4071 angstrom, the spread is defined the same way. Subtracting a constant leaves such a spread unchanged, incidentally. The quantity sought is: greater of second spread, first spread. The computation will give 9.5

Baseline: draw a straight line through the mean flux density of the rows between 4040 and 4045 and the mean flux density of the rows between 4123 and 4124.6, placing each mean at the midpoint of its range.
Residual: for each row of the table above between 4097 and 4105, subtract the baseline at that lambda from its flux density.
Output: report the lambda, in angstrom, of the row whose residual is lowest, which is 4101.43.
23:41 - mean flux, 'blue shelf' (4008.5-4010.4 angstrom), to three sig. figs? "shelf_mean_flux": 38.3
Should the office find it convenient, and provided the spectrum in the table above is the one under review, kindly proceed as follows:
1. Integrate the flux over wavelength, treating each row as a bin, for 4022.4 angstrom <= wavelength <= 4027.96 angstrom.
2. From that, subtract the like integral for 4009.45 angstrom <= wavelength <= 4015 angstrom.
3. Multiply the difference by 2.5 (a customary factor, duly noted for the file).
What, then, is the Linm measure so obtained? -16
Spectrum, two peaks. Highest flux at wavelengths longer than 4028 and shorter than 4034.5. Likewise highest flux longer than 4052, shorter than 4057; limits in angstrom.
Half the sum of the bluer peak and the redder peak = 39.0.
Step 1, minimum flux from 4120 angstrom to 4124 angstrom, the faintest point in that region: 41.87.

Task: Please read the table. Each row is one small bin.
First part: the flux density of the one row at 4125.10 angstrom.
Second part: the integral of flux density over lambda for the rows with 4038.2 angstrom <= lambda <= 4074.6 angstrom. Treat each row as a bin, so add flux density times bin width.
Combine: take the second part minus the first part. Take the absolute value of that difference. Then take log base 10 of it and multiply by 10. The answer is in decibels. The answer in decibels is 31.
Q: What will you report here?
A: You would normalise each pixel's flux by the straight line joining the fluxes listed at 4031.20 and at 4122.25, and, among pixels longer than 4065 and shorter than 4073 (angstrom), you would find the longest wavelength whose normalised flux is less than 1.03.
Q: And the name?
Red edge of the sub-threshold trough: 4072.25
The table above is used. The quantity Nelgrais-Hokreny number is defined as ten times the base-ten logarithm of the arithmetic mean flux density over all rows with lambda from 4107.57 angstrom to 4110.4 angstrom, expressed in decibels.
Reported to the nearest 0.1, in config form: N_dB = 16.0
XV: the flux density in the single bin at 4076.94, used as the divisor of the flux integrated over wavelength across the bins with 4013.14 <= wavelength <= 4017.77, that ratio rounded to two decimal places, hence 5.13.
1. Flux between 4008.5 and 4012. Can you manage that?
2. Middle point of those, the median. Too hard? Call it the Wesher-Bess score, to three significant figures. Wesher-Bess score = 39.0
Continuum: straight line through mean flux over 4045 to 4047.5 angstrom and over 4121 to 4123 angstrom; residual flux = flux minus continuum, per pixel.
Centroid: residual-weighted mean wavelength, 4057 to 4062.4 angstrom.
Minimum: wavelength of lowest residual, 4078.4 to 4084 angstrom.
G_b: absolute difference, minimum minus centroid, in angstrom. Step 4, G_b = 19.7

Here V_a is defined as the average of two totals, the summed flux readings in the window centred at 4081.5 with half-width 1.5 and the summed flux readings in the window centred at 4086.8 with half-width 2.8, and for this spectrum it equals 185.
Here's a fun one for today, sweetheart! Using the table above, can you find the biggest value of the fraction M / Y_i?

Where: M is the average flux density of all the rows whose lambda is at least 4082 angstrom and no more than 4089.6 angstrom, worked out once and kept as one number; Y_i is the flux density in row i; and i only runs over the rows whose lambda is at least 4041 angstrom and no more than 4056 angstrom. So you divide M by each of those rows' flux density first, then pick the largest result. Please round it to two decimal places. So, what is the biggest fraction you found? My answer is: 1.38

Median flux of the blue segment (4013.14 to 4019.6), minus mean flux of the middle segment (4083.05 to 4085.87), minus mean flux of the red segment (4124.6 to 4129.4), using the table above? -40.3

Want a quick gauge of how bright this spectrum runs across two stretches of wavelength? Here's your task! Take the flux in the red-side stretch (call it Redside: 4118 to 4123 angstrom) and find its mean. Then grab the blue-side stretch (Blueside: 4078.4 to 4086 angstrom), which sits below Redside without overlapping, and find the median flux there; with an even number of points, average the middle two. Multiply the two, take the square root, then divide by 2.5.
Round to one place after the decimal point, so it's 16.4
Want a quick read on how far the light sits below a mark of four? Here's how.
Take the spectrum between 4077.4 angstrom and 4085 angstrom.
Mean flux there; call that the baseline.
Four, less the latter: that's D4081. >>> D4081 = -34.8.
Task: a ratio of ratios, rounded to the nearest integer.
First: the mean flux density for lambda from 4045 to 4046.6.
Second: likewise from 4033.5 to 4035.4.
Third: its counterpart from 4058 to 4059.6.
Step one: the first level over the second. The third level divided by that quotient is 43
